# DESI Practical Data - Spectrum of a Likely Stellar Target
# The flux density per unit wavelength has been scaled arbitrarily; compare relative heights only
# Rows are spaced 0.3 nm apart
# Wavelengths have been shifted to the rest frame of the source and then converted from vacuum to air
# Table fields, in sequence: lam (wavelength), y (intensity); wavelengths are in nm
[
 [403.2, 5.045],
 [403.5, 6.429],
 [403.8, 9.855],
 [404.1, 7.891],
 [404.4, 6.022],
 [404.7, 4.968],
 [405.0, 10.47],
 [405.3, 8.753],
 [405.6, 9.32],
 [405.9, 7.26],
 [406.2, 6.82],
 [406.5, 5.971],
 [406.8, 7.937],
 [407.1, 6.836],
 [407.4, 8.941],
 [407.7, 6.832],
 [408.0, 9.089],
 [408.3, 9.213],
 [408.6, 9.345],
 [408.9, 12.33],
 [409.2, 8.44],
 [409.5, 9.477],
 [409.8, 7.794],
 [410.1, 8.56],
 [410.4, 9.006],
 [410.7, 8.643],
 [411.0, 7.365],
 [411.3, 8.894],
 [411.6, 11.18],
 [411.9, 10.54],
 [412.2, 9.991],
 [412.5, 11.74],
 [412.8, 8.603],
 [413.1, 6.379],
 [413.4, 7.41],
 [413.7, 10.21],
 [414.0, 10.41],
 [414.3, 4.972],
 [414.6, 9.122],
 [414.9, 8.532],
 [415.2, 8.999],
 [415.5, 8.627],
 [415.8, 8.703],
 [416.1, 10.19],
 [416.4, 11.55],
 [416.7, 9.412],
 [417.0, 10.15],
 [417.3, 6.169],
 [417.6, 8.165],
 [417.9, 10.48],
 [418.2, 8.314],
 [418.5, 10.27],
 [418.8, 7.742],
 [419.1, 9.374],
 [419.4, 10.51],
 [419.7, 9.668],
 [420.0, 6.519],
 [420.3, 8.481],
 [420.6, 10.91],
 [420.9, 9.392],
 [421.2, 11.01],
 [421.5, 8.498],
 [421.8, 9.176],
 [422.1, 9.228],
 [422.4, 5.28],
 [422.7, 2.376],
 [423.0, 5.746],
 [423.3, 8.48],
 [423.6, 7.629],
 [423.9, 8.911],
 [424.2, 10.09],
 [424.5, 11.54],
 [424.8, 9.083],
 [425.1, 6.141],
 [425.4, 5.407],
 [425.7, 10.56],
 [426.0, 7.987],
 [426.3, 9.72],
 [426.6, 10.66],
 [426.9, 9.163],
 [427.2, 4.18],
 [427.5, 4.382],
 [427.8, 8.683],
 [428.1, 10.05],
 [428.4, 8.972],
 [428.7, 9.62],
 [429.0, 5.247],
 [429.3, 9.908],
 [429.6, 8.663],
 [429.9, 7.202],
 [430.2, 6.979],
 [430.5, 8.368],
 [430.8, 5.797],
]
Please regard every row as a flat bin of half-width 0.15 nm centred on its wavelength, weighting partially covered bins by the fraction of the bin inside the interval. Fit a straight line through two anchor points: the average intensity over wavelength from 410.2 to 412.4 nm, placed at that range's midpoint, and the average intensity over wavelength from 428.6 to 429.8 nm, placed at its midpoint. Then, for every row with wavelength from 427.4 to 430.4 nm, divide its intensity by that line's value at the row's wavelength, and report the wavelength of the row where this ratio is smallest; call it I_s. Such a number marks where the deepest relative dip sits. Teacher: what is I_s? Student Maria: 427.5 nm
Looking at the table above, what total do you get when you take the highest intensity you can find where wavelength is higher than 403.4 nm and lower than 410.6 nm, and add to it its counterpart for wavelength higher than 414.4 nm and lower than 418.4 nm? 23.9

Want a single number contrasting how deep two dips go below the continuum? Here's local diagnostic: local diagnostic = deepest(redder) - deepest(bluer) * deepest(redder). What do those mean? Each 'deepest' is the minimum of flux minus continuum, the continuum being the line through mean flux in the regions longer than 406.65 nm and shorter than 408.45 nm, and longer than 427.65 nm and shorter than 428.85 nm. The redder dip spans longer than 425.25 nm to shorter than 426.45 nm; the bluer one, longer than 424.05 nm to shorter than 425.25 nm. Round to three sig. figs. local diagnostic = -15.1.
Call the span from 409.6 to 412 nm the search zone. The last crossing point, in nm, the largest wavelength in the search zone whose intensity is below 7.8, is 411.0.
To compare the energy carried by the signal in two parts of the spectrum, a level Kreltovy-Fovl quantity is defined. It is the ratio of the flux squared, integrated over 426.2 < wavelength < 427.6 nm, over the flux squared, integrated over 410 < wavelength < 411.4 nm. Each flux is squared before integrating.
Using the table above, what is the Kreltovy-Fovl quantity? 0.9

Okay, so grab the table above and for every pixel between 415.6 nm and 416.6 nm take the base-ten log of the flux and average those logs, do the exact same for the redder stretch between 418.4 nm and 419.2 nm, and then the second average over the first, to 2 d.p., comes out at 0.95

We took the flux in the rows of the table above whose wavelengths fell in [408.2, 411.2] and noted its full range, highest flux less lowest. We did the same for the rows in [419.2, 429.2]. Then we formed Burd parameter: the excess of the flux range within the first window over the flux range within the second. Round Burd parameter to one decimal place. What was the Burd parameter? -4.2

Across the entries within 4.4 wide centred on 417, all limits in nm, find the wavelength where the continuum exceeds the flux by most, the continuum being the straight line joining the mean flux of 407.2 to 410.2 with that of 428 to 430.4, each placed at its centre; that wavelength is 417.3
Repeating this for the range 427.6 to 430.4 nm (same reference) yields 429.0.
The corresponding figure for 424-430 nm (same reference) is 427.2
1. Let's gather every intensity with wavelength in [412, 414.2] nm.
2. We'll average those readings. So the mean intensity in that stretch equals 9.2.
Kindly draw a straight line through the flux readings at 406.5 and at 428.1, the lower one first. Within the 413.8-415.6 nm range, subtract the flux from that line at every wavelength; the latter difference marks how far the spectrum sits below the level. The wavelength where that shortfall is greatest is 414.3 nm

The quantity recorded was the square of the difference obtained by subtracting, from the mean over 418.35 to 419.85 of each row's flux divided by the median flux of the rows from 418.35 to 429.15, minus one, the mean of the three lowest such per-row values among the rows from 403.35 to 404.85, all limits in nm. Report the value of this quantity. 0.17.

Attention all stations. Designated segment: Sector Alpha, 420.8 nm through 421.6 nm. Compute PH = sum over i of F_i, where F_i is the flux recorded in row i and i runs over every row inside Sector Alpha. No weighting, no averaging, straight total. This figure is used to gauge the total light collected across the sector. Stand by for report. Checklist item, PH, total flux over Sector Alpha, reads 28.9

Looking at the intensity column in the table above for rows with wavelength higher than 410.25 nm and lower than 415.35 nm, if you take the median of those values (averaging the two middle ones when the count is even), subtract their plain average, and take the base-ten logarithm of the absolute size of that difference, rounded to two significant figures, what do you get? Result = -1.2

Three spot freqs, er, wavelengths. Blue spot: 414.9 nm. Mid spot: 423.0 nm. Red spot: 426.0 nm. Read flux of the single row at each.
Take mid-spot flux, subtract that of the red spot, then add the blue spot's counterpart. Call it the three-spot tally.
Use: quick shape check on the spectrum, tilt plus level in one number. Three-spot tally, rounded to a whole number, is 6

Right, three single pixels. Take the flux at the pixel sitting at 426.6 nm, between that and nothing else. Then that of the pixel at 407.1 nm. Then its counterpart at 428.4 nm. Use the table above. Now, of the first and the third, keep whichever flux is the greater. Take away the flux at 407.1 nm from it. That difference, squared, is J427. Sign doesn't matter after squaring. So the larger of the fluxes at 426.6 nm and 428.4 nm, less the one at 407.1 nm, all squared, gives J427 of 14.6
